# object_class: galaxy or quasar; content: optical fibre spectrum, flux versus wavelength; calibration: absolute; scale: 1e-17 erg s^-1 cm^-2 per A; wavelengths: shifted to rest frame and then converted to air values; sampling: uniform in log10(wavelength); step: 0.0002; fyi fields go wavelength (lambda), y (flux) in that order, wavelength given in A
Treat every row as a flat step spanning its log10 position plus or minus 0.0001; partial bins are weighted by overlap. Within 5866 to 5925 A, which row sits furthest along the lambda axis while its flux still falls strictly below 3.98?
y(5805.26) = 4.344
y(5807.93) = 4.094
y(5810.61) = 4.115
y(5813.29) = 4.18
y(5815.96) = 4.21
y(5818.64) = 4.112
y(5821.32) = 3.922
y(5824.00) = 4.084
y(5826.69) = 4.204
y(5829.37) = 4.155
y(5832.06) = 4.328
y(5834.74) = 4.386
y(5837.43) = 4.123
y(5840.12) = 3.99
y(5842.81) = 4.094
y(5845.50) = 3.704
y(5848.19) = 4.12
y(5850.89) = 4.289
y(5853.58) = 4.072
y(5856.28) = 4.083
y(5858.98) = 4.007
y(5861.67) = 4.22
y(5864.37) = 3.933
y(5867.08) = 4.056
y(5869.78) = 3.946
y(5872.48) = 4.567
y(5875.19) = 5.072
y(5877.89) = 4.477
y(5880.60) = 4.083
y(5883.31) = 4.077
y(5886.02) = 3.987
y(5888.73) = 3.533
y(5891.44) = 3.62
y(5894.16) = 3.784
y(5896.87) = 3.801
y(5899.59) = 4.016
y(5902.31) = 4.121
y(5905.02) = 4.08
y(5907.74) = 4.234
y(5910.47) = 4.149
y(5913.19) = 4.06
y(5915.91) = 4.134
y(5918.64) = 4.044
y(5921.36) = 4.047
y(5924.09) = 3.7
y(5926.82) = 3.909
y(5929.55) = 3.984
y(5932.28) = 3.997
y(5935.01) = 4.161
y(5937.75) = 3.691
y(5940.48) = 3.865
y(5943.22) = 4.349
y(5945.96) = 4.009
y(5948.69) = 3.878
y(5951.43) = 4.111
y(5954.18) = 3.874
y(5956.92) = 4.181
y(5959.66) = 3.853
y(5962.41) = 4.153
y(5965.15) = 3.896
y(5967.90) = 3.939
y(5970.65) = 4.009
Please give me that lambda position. 5924.09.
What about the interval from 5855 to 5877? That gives 5869.78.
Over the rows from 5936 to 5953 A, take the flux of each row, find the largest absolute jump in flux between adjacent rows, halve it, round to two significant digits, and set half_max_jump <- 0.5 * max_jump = 0.24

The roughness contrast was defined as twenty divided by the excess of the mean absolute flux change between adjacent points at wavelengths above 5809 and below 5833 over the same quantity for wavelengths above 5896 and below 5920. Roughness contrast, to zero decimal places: 4706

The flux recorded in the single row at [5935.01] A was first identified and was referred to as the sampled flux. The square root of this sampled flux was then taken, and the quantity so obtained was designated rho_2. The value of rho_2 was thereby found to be 2.04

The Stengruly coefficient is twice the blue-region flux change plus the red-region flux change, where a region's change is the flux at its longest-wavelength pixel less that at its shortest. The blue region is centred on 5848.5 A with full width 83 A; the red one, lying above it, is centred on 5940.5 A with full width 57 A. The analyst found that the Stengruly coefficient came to -1.2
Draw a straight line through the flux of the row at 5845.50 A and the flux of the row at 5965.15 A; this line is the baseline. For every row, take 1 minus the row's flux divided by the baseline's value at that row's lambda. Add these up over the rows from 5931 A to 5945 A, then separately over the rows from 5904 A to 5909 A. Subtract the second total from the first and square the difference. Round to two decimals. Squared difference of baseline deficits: 0.00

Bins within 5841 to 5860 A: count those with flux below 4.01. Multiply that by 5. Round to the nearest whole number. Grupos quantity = 10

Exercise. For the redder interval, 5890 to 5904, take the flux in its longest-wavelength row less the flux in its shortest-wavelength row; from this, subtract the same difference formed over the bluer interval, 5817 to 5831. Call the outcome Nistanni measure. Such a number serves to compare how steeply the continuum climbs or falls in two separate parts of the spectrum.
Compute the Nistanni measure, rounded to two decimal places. 0.46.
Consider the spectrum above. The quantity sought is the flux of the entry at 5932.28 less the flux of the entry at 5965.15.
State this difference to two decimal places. 0.10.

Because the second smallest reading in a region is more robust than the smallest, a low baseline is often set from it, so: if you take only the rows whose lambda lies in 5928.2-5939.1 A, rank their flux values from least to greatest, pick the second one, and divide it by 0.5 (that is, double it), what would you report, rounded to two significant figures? 8.0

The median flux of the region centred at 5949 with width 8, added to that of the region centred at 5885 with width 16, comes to 8.04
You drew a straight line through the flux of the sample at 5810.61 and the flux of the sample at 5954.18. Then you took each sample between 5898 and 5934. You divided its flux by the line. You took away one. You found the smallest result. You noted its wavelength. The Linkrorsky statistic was 5924.09 A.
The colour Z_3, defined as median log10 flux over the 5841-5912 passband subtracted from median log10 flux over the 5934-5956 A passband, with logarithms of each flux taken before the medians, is -0.015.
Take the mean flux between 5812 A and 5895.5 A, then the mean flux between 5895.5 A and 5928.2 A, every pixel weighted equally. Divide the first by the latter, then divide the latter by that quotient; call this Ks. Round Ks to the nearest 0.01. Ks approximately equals 3.94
